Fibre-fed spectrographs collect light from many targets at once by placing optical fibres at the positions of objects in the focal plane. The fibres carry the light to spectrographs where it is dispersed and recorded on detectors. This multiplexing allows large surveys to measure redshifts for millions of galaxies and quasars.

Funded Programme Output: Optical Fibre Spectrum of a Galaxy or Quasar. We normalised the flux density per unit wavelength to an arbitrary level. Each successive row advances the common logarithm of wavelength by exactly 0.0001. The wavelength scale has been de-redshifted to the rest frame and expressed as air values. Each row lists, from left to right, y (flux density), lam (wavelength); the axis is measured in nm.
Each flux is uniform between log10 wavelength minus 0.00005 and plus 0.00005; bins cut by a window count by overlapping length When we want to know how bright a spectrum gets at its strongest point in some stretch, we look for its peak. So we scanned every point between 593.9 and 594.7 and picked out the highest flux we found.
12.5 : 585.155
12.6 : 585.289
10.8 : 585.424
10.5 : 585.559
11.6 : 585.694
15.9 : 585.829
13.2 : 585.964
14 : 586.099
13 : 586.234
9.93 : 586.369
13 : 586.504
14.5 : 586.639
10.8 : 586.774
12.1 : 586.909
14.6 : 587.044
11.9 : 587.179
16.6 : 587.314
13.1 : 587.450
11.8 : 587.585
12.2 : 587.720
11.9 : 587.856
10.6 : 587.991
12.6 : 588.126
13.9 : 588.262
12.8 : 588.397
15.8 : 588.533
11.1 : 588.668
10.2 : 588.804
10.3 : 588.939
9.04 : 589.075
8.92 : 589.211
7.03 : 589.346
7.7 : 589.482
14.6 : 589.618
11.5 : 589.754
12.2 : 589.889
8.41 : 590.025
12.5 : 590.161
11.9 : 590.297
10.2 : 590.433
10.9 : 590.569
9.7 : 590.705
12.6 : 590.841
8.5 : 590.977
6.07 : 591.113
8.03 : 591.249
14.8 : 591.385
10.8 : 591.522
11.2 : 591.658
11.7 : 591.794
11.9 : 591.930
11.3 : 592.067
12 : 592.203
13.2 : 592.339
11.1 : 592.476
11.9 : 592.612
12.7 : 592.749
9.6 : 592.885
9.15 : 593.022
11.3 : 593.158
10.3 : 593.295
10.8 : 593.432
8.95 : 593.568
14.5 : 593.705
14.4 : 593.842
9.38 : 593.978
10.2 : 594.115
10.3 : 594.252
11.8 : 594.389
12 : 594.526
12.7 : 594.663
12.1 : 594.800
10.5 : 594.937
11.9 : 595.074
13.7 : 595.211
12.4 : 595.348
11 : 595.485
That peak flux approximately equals 12.7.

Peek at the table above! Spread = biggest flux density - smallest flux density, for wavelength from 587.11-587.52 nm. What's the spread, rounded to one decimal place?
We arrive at 4.7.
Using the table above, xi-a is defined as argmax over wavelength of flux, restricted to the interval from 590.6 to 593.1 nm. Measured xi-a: 591.385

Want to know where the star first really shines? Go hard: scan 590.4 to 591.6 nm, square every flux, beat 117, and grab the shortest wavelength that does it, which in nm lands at 590.569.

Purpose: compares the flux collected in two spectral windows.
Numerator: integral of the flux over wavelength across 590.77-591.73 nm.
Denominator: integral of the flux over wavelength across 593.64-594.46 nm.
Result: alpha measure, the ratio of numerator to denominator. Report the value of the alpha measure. 1.0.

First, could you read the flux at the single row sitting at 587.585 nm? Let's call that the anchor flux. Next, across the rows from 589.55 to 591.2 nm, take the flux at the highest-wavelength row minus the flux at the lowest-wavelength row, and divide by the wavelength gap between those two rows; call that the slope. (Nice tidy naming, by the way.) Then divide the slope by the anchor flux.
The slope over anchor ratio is -0.48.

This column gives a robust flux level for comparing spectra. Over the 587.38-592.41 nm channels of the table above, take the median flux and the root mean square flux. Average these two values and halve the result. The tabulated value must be 5.72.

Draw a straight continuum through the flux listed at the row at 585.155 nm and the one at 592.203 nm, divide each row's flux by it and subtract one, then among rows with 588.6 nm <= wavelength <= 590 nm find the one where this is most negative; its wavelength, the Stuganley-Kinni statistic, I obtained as 589.346 nm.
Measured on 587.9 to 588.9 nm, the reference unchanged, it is 588.804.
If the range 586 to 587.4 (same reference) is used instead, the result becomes 586.369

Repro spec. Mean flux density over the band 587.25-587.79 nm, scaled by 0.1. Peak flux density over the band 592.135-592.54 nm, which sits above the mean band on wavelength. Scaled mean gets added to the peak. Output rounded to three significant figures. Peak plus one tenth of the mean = 14.5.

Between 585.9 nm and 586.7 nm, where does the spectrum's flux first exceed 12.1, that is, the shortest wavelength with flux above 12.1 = 585.964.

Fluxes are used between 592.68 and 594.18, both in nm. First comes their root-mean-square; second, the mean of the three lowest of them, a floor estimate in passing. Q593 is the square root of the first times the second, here 10.1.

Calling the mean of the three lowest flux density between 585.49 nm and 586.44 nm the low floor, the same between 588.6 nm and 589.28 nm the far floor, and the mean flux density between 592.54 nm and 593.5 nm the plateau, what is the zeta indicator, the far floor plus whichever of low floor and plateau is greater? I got 20.2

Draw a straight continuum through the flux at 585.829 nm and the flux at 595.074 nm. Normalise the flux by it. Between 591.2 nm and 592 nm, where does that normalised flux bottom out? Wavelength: 591.249 nm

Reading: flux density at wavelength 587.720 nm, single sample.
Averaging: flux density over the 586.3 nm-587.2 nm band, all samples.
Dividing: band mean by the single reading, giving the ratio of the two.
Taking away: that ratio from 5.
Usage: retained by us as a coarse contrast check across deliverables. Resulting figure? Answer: 3.98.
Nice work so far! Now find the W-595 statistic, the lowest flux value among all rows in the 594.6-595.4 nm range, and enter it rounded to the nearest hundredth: 10.50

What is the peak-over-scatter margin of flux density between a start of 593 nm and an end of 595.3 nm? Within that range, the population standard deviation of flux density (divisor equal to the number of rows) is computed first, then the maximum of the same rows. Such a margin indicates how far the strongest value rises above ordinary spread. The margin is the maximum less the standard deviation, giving 12.8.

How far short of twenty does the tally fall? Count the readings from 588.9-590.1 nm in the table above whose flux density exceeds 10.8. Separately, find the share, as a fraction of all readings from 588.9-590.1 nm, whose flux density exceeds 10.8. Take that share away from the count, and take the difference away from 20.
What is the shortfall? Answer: 17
